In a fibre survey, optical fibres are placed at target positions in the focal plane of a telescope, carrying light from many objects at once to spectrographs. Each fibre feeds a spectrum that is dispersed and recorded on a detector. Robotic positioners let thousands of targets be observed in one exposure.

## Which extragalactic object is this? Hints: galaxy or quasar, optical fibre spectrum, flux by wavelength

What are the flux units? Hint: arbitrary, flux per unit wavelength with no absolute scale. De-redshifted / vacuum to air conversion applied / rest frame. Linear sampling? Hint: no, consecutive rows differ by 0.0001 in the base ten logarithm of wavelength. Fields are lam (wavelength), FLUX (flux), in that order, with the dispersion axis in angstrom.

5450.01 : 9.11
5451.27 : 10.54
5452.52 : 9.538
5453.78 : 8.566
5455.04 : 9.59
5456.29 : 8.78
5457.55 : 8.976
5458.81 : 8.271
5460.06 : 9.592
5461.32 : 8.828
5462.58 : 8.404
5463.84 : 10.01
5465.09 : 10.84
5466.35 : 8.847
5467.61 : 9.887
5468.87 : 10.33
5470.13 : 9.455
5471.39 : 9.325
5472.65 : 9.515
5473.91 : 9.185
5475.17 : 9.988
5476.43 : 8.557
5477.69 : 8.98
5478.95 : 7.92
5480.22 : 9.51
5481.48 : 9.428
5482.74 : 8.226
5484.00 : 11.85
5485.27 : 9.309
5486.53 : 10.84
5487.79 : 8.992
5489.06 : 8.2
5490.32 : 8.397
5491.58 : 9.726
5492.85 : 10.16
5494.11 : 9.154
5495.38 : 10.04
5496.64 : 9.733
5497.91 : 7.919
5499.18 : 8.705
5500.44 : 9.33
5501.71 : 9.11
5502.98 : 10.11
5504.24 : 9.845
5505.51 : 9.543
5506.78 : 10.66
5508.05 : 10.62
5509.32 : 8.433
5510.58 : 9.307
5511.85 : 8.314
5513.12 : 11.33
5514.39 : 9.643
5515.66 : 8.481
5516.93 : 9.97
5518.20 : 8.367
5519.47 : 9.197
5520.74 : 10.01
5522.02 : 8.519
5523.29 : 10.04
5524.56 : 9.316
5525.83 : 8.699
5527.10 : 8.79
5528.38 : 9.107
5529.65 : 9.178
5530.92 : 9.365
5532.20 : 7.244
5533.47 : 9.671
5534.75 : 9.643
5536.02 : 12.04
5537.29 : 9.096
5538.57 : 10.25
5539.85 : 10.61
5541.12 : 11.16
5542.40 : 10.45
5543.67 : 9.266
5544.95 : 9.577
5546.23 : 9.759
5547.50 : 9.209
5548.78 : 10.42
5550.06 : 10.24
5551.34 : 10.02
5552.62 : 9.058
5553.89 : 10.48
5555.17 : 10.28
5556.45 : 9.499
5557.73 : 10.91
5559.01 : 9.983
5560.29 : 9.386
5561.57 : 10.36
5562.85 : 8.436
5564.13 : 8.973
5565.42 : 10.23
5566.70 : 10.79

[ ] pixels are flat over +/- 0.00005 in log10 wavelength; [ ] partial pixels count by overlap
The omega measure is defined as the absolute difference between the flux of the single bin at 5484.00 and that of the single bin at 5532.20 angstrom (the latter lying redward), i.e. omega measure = 4.6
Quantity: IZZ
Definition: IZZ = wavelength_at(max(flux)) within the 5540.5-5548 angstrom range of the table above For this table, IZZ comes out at 5541.12 angstrom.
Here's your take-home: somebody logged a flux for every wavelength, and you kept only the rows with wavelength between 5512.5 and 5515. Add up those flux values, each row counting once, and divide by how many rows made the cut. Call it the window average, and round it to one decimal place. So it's 10.5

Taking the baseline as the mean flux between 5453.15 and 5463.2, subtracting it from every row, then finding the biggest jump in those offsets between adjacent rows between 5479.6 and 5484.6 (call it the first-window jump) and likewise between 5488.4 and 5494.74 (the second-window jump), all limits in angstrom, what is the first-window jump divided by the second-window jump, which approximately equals 2.7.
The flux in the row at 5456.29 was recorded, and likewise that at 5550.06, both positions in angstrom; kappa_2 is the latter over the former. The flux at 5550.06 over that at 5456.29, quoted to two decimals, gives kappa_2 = 1.17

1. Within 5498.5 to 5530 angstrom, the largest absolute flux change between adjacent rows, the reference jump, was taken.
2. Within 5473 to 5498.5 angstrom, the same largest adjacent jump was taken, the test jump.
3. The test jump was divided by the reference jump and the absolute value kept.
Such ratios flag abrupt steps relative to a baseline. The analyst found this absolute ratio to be 1.20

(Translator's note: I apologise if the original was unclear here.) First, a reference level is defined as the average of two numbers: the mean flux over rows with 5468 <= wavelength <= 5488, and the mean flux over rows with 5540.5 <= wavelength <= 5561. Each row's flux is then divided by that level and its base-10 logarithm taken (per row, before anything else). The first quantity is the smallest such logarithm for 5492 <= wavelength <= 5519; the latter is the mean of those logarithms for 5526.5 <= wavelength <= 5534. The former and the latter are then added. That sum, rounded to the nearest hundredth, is -0.13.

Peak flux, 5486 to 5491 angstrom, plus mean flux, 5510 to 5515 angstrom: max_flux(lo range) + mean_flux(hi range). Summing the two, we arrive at 20.5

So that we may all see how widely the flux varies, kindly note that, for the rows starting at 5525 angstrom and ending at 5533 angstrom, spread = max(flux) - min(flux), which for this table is 2.1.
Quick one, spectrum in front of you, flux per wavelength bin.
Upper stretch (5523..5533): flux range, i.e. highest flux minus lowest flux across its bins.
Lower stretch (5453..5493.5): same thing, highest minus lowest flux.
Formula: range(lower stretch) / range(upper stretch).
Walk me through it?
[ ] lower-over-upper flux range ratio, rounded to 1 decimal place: 1.4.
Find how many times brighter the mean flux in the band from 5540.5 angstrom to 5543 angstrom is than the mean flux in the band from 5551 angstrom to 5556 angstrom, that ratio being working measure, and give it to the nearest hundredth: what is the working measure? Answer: 1.08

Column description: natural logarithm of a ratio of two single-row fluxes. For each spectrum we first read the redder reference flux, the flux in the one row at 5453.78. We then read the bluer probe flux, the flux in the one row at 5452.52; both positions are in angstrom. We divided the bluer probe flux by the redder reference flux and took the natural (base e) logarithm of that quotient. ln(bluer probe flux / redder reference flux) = 0.11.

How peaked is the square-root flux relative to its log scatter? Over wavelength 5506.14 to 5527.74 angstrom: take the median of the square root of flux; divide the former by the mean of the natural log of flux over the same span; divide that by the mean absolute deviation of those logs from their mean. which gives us 17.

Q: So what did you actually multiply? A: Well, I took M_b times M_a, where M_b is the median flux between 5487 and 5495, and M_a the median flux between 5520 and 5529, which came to 83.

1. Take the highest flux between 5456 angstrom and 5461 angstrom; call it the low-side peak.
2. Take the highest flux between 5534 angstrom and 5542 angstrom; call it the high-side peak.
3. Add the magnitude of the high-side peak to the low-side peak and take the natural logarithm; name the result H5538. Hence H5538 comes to 3.07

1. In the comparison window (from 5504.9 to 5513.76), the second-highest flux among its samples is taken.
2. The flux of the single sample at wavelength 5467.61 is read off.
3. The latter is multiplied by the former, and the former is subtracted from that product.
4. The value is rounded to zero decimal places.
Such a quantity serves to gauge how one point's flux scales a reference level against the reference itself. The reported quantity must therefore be 95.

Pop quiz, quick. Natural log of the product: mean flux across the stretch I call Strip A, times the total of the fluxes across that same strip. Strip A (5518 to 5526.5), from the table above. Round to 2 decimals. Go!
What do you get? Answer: 6.38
